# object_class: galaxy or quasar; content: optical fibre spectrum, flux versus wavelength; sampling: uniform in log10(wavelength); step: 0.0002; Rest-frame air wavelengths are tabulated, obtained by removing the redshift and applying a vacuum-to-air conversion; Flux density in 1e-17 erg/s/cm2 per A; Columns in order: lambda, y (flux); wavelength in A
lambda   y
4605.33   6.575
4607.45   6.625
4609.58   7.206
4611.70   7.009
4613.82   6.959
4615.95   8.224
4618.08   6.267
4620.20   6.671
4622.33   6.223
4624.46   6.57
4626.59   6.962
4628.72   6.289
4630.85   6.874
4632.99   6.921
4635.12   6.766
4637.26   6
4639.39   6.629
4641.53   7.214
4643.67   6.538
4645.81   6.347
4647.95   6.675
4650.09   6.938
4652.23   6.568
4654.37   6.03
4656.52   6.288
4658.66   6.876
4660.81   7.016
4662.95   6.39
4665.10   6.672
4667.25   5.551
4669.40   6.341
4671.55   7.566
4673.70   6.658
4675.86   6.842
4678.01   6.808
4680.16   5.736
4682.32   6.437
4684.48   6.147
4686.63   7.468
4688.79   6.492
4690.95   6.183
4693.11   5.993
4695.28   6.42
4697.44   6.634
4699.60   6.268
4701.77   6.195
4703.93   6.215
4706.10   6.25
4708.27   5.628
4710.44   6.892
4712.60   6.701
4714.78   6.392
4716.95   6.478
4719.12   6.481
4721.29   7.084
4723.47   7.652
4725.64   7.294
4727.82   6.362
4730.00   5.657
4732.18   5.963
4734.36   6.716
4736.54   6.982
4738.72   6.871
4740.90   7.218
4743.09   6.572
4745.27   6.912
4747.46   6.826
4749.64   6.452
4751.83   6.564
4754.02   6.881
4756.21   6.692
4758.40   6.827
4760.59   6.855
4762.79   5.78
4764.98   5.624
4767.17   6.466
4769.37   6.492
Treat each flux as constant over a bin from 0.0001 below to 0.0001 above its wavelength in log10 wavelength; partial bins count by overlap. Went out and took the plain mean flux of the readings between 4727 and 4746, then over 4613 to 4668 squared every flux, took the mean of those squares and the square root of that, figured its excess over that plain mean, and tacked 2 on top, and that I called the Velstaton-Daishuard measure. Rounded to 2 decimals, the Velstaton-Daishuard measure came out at 2.07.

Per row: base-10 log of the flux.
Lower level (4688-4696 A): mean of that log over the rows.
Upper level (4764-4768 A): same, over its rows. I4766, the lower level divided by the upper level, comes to 1.02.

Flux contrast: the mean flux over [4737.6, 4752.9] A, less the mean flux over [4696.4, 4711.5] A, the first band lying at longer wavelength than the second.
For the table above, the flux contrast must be 0.5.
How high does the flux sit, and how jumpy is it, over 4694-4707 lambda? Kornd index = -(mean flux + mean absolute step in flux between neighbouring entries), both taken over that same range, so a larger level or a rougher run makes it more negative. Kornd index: -6.47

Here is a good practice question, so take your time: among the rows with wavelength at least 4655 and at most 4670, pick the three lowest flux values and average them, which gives 6.06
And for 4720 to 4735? 5.99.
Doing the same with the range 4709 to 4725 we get 6.45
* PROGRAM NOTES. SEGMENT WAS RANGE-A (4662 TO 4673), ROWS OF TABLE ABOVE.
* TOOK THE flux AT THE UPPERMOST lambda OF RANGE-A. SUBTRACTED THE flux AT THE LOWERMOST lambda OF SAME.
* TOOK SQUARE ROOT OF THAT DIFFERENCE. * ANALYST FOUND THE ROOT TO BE 1.1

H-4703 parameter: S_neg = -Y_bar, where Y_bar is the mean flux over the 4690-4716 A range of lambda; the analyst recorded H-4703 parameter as -6.31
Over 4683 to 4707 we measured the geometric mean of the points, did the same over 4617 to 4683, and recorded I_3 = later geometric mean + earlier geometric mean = 12.9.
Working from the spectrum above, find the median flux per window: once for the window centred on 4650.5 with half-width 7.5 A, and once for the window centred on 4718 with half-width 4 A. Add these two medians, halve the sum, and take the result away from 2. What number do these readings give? -4.51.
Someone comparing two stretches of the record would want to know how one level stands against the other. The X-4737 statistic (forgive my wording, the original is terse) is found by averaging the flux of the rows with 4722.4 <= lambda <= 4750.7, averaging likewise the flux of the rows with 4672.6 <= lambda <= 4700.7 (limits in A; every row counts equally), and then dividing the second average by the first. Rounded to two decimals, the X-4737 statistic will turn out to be 0.96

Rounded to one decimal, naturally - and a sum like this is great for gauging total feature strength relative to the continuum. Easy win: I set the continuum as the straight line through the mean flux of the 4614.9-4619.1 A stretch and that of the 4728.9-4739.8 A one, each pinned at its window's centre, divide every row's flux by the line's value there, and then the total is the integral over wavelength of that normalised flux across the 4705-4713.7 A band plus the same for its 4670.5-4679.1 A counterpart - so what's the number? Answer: 17.1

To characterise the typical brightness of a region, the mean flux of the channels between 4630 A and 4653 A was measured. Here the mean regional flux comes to 6.68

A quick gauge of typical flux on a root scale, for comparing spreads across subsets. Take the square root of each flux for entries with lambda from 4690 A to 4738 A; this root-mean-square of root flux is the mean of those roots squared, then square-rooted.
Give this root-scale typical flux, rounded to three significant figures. 2.54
